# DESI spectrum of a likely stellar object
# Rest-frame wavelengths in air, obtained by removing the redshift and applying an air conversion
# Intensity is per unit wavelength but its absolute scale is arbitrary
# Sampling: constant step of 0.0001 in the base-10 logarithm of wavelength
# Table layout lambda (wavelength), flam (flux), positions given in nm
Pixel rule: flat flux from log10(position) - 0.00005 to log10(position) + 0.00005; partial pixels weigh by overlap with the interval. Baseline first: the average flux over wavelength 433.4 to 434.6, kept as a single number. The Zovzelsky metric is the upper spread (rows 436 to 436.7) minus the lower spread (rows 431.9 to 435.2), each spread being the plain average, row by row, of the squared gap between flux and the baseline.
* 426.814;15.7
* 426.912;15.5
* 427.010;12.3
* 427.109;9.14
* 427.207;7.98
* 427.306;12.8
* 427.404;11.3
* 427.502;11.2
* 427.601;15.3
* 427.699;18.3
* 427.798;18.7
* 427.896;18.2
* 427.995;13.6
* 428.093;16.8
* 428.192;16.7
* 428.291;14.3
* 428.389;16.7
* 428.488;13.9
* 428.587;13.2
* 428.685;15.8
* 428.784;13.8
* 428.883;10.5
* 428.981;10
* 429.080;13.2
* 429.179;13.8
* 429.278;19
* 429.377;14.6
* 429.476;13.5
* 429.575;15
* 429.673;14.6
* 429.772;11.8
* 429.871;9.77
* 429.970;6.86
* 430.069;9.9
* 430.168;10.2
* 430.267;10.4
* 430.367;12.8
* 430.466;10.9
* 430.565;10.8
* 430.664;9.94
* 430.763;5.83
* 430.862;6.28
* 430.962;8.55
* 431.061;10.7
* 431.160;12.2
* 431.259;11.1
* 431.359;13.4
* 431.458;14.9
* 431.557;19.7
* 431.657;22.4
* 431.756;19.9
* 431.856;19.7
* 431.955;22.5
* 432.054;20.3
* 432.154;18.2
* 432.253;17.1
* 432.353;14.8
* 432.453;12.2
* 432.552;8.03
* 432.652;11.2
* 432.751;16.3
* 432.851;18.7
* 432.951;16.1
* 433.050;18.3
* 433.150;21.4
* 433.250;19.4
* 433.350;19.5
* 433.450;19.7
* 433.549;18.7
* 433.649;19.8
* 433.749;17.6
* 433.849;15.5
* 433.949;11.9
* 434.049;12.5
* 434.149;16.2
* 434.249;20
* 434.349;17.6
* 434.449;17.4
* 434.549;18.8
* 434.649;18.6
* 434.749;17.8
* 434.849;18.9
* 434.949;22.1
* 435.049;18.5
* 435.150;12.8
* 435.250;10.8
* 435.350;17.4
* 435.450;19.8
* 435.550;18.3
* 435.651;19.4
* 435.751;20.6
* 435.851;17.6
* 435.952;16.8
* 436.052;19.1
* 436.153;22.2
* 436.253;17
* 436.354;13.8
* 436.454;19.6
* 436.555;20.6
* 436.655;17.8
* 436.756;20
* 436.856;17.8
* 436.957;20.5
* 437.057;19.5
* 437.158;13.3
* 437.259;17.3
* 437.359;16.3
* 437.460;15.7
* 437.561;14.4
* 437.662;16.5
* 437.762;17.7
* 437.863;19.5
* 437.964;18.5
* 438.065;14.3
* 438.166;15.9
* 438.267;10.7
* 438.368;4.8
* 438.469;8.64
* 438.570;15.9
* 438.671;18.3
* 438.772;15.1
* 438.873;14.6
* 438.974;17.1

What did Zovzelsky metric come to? -2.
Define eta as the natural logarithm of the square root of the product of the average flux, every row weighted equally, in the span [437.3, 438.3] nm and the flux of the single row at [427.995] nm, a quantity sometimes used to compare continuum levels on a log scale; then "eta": 2.69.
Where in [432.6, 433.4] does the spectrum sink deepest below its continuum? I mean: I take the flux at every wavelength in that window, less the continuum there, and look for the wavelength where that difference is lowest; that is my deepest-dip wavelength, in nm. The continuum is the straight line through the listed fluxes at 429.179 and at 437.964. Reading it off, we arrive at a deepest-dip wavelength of 432.652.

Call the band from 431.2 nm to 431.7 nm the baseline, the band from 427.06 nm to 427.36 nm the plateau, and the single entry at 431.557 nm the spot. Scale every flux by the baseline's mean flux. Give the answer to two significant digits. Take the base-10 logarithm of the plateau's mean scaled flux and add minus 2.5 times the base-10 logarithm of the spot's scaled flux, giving -0.42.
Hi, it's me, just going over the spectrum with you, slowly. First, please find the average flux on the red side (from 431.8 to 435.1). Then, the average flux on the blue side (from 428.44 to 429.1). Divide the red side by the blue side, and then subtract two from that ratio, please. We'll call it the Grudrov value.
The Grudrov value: -0.65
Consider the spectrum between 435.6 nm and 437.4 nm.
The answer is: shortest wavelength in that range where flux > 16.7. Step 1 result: 435.651 nm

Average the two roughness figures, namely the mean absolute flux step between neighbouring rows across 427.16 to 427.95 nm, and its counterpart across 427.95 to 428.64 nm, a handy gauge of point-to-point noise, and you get 2.0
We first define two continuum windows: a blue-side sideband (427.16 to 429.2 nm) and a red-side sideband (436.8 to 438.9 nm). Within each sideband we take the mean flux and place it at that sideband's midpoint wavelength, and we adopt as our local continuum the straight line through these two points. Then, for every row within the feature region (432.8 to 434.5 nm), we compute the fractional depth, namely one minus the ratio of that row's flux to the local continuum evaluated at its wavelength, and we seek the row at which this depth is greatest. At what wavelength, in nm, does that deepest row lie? 433.949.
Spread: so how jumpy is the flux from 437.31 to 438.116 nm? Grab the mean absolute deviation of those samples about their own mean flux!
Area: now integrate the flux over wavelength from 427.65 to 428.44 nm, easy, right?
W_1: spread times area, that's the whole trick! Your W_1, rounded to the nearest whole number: 19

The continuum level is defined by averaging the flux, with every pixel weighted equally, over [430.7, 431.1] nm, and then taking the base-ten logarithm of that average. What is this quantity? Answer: 0.89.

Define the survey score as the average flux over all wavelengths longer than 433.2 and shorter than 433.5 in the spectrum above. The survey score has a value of 19.5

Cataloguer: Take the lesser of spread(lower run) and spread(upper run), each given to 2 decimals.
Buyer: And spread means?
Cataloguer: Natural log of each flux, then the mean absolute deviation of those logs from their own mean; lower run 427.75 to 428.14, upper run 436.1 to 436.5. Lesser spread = 0.10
